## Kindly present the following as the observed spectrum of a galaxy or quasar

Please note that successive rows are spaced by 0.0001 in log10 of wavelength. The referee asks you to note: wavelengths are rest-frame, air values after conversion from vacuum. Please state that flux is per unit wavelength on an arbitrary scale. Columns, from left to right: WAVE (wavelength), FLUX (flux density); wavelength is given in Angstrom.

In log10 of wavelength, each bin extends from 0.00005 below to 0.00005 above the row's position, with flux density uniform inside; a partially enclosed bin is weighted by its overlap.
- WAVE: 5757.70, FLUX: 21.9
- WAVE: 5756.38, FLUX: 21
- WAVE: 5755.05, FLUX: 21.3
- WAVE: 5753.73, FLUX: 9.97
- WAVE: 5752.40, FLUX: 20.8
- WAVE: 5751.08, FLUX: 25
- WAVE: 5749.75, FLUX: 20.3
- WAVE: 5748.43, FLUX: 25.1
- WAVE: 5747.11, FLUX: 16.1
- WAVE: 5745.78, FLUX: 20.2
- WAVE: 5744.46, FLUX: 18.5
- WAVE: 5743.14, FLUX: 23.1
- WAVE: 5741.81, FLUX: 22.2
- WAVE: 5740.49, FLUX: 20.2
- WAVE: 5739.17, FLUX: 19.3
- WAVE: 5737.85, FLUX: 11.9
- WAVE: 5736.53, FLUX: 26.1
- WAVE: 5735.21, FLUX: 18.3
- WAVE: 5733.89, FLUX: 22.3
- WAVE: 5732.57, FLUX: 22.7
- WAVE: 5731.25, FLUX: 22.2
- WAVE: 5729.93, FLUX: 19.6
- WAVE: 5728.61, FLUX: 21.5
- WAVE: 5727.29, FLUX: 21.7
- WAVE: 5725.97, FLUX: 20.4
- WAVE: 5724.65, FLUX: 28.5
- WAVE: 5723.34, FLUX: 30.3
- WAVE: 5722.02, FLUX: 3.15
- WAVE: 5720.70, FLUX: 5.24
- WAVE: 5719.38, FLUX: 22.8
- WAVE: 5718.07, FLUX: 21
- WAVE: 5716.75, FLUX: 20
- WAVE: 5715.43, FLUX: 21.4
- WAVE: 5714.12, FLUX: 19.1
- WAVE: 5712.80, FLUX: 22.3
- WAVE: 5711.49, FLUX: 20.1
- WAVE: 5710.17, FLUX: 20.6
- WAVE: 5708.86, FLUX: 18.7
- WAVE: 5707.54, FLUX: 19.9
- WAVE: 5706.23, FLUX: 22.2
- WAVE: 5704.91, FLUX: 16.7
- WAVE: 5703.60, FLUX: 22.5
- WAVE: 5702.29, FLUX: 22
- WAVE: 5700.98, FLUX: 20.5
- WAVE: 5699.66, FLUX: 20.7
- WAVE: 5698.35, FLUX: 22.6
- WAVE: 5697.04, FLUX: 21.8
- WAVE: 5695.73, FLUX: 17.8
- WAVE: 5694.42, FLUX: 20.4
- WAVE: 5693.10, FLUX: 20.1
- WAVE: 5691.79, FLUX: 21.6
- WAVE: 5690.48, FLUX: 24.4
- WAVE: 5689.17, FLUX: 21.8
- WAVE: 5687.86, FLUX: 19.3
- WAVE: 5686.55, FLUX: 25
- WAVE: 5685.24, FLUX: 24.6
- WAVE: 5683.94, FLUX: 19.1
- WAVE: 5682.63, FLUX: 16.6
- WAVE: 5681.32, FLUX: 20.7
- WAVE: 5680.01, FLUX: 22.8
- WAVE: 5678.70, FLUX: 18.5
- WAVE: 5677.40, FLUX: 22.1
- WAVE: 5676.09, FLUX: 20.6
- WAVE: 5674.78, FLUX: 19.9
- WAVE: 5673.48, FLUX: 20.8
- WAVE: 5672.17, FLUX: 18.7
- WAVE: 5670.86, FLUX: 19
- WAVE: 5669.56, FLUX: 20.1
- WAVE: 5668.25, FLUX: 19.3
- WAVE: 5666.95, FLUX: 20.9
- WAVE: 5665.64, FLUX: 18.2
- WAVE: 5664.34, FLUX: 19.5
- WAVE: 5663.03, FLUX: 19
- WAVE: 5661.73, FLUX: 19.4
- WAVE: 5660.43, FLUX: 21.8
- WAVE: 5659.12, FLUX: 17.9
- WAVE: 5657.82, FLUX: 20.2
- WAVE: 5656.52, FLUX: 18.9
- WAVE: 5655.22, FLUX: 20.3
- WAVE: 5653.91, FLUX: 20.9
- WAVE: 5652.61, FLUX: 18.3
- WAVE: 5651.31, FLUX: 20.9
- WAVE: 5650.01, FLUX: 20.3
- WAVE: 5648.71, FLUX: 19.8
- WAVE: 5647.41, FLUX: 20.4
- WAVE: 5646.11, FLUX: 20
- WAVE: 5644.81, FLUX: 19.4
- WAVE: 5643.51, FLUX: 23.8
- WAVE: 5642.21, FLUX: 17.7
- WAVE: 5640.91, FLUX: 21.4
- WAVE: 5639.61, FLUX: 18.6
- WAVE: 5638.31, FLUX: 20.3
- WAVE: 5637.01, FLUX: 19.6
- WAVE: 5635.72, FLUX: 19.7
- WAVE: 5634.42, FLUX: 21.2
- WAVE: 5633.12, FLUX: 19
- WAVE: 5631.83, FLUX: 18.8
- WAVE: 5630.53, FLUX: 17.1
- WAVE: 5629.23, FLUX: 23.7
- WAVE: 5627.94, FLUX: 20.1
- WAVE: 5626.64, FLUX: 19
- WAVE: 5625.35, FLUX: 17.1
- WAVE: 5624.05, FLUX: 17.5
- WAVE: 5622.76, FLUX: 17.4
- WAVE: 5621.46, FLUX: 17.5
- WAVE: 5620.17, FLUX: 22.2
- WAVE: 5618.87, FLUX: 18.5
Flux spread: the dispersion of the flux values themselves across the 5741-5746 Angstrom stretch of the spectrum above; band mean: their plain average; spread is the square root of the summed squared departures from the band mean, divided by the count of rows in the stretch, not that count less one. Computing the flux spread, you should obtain 1.8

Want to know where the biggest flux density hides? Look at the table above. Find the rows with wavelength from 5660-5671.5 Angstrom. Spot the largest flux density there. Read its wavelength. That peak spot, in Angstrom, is 5660.43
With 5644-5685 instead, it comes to 5680.01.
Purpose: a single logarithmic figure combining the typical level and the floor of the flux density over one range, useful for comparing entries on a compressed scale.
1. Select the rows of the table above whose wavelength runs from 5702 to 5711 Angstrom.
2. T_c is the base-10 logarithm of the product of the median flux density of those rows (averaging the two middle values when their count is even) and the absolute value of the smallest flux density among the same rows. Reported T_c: 2.54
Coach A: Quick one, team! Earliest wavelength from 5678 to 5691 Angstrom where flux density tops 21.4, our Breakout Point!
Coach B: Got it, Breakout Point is 5680.01 Angstrom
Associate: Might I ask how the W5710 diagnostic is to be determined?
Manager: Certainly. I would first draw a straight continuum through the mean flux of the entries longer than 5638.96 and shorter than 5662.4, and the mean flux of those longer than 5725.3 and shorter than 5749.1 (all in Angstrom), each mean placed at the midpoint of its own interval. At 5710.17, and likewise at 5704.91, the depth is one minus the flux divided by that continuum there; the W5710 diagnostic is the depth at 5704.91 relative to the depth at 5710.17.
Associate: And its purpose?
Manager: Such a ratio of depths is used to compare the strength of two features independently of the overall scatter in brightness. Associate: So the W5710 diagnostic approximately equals -23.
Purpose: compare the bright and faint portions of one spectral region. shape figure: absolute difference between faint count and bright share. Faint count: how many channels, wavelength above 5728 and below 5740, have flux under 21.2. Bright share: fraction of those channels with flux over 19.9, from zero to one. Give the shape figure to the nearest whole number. 3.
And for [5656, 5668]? 8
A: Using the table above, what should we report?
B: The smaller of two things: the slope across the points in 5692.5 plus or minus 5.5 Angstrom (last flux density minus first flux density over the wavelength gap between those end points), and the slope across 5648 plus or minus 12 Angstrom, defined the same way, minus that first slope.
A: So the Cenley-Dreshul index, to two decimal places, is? -0.35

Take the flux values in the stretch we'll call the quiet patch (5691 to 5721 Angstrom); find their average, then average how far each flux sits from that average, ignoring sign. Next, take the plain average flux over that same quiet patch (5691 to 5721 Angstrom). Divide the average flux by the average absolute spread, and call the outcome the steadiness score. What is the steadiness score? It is 10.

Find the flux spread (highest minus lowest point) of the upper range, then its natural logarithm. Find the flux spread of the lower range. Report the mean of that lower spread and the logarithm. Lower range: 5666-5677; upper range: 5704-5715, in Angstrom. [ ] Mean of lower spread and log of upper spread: 2.0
